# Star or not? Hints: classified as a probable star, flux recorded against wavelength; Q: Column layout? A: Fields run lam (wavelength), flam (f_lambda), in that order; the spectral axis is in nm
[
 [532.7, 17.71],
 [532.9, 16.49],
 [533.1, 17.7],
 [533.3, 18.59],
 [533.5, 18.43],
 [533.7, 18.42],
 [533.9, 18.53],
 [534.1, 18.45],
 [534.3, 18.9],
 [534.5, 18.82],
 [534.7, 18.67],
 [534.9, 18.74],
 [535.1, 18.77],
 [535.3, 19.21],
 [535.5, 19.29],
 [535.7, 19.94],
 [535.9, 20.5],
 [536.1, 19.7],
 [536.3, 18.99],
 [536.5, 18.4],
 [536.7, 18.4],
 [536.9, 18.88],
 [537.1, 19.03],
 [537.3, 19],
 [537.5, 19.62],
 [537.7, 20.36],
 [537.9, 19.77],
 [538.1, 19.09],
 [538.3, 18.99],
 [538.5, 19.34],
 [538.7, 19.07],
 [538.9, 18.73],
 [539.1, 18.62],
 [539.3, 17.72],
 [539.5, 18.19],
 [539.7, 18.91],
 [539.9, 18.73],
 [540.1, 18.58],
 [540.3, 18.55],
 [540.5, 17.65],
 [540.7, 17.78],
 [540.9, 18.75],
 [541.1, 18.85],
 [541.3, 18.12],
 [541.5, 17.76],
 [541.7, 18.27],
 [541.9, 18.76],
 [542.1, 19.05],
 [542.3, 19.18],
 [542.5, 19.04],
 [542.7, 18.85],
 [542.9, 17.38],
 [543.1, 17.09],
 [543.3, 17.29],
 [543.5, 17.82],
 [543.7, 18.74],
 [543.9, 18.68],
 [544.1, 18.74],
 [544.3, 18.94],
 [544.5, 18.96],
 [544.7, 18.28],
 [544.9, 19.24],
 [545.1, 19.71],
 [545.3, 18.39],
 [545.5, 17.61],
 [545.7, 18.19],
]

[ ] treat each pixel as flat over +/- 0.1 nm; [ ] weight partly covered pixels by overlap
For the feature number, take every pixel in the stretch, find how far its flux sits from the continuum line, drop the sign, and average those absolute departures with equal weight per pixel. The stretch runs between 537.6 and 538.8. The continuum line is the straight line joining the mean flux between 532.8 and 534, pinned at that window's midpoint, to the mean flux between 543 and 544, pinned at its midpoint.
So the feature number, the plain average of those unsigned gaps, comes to 1.5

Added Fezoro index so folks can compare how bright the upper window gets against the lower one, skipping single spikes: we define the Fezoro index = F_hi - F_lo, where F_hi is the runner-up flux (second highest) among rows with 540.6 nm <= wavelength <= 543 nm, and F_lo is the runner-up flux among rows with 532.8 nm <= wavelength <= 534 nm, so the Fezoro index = 0.5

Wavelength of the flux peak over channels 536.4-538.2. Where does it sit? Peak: 537.7 nm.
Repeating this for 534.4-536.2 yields 535.9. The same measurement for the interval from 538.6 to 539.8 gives 538.7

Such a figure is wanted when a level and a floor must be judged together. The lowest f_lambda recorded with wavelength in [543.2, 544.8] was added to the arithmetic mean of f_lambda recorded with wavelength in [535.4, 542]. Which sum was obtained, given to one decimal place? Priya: 36.1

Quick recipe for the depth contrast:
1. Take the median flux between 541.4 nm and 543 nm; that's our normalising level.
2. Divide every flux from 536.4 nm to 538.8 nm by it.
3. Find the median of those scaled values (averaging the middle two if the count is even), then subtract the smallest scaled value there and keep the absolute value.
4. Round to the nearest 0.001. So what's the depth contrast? 0.035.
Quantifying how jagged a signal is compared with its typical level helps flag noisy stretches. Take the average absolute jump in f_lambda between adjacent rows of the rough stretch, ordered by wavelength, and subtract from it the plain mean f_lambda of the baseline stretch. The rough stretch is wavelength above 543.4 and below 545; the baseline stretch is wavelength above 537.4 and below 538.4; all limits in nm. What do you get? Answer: -19.2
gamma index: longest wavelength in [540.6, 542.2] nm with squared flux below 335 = 541.7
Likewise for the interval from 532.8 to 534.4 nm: 533.1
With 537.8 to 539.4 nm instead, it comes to 539.3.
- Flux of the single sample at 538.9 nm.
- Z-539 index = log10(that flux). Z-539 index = 1.27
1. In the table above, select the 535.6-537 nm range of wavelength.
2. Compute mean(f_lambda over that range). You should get 19.26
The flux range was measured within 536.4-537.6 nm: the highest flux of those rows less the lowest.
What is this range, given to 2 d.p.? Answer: 1.22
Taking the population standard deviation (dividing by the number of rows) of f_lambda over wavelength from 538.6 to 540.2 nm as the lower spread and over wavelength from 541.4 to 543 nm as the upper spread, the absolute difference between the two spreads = 0.221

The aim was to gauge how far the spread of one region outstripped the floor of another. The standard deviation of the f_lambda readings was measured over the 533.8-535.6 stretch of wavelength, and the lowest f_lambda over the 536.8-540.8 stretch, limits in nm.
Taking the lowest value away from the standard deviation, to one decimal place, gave -17.4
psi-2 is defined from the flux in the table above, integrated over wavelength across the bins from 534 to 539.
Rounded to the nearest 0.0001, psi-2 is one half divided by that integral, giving 0.0052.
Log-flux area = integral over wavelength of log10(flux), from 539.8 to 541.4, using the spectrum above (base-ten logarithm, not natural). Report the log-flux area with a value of 2.0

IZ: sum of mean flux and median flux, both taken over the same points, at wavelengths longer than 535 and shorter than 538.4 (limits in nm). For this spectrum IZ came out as 38.4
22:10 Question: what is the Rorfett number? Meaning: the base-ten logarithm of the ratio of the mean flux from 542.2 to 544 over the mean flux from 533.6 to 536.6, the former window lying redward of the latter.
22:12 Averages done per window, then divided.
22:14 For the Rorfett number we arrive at -0.018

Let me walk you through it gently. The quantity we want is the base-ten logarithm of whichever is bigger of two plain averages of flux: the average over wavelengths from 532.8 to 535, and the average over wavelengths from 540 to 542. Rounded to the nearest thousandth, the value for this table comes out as 1.263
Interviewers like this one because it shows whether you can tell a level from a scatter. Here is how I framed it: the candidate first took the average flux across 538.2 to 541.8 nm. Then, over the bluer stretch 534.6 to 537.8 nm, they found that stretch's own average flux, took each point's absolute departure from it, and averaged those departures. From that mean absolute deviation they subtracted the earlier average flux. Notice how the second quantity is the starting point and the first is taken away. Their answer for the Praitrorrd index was -18.0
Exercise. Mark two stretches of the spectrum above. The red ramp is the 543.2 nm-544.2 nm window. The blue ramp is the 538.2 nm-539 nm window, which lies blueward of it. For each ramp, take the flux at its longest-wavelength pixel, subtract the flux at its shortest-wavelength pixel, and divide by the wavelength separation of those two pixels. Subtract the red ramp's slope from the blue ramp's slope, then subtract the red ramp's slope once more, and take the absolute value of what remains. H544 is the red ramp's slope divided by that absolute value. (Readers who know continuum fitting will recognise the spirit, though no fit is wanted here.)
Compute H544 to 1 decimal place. 0.4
